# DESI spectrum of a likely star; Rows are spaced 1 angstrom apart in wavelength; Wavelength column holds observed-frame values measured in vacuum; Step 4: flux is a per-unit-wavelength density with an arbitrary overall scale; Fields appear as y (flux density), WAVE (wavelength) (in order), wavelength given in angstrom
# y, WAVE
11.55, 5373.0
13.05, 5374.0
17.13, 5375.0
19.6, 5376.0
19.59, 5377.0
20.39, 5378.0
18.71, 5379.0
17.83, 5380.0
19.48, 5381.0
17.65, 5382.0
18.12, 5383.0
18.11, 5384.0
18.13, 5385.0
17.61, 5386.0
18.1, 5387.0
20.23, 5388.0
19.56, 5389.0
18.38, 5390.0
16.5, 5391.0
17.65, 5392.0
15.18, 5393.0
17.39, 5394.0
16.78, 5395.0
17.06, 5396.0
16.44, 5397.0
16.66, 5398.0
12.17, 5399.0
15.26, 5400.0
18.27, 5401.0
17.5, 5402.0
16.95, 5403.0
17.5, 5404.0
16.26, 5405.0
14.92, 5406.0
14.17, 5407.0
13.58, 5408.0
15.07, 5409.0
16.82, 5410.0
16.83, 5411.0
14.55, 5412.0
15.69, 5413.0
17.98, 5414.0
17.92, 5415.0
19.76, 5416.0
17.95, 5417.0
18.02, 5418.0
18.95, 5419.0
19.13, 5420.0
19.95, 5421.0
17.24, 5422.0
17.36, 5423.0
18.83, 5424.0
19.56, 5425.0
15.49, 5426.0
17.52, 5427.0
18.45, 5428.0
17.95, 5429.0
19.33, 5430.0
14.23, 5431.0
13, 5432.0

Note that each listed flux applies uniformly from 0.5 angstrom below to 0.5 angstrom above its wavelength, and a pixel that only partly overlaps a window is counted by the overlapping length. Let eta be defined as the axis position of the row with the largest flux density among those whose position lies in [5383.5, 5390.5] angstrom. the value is 5388.0 angstrom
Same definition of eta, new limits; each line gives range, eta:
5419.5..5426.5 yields 5421.0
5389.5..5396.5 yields 5390.0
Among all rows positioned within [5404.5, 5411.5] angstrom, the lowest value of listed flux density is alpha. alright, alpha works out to 13.58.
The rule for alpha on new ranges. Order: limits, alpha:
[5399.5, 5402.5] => 15.26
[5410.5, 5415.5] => 14.55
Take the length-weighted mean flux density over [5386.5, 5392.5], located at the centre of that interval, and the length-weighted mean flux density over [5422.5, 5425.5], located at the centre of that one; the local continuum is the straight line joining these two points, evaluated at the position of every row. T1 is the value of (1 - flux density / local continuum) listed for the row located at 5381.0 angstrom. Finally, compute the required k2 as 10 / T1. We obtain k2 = -164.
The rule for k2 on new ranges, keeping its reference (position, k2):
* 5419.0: -472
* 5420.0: -327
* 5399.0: 29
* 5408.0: 38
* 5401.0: 955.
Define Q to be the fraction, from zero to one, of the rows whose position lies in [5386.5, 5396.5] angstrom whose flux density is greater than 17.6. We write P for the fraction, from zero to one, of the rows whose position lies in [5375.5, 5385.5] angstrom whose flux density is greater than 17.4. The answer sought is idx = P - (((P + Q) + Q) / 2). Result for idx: 0.0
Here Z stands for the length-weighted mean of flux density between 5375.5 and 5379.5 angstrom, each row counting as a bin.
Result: 19.6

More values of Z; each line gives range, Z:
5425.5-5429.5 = 17.4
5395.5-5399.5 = 15.6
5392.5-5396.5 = 16.6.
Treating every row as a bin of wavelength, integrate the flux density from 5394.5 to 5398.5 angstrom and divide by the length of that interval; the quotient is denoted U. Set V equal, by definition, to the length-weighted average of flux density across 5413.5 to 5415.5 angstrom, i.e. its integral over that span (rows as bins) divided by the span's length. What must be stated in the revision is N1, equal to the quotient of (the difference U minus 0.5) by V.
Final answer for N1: 0.90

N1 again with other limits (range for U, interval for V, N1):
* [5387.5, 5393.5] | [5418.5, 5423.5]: 0.94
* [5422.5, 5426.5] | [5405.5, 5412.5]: 1.14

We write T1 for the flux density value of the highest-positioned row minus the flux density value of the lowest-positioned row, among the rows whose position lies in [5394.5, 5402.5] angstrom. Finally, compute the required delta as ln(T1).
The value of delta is -0.33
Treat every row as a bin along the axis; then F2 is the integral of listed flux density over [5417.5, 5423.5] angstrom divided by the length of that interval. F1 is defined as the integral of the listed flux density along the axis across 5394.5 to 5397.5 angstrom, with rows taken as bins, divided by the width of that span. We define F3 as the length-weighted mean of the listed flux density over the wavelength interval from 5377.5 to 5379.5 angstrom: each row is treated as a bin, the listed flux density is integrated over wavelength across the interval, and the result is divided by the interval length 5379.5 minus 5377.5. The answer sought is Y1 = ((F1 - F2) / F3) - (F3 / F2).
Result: -1.15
